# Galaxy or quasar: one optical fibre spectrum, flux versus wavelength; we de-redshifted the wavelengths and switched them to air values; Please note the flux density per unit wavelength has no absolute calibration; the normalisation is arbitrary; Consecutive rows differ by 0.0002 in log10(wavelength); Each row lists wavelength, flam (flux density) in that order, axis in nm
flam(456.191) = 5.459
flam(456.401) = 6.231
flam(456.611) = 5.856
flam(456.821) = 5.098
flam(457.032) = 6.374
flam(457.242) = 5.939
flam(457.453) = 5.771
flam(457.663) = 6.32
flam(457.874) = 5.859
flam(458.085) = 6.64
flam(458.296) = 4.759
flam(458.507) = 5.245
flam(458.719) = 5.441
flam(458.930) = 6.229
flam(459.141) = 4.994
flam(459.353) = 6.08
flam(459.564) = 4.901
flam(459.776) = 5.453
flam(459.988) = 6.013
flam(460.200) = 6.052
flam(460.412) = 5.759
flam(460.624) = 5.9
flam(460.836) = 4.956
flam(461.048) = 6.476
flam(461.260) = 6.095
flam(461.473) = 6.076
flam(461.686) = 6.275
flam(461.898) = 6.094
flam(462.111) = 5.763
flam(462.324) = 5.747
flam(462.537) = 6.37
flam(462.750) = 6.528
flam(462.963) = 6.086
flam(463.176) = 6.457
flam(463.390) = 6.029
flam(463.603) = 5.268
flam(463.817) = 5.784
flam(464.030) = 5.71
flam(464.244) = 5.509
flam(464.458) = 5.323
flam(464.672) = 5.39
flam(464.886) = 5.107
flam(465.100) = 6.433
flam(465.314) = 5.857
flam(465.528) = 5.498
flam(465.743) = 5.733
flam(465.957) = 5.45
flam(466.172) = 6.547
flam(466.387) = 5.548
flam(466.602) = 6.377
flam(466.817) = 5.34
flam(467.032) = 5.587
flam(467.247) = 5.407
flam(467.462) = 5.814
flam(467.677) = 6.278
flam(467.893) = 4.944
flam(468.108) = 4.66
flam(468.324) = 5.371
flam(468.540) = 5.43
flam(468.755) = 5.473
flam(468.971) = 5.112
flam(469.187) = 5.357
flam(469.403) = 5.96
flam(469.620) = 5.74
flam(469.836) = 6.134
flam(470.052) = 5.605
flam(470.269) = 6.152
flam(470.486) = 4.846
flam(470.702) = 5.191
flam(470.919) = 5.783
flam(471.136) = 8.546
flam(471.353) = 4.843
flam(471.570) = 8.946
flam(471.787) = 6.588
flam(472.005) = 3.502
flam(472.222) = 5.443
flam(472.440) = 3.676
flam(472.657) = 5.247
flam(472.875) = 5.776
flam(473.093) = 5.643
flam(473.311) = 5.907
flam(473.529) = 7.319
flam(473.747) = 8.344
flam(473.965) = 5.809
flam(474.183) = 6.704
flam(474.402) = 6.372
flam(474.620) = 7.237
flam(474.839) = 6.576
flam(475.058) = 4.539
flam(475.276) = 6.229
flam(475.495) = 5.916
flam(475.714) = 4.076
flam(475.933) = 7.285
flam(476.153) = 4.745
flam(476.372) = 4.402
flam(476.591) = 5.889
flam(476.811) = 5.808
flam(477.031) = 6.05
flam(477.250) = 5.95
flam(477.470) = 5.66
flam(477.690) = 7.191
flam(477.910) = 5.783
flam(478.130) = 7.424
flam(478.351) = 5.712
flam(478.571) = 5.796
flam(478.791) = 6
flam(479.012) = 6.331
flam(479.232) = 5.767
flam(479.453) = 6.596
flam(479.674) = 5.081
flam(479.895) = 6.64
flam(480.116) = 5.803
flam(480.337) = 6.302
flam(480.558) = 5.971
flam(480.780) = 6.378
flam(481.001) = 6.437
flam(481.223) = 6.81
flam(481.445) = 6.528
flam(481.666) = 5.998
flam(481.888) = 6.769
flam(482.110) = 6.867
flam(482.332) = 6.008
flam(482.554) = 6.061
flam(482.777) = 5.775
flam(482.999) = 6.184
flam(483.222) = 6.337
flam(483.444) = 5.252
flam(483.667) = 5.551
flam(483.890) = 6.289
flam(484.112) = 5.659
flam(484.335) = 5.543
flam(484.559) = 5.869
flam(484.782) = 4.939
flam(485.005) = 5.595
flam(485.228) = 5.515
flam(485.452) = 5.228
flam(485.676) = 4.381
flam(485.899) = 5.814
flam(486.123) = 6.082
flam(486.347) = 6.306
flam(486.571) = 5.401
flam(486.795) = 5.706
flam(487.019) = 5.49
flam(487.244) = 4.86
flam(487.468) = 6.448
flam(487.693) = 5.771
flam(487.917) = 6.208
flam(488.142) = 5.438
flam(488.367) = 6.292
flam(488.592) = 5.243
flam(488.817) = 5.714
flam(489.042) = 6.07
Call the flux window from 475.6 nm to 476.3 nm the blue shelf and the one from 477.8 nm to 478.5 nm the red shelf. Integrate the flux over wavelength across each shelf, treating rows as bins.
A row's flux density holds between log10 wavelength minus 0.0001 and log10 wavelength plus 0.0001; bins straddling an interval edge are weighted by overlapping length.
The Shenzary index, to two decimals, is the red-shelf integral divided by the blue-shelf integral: 1.18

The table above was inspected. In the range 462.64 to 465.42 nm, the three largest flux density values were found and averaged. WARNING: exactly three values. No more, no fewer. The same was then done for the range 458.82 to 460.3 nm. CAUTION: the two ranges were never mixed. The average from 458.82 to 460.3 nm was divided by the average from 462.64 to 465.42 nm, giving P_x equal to 0.95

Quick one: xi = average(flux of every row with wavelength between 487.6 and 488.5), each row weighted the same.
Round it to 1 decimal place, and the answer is 5.9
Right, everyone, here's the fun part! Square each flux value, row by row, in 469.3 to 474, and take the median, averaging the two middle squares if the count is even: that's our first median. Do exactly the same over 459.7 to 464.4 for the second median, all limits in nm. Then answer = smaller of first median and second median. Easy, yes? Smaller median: 33.4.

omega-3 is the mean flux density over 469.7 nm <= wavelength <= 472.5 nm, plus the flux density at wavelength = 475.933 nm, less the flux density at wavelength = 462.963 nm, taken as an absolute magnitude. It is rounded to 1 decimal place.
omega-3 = 7.0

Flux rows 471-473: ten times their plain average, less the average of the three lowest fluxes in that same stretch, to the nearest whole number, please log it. 54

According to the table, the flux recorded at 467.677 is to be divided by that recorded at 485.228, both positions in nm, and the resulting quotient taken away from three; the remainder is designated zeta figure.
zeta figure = 1.86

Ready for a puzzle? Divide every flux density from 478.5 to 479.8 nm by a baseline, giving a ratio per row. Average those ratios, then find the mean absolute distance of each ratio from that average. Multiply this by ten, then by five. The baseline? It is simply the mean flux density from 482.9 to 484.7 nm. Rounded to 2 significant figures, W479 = 3.3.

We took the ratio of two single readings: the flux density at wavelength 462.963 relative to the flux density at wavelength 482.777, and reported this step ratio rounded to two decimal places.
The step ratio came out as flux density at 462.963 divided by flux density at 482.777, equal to 1.05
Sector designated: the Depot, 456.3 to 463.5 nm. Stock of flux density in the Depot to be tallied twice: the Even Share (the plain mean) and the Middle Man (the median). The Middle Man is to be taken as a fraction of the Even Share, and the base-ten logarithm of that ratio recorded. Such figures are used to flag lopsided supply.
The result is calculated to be 0.010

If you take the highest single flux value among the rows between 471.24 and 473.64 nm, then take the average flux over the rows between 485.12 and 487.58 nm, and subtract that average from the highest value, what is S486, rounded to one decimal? 3.4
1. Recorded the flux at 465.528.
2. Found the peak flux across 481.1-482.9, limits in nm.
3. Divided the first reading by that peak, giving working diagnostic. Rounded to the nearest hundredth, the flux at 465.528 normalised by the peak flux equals 0.80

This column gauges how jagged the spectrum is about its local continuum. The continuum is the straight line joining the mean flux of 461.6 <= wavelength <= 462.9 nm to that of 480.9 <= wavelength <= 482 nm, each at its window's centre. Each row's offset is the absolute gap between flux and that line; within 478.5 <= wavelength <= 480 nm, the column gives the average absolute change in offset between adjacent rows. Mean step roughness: 0.69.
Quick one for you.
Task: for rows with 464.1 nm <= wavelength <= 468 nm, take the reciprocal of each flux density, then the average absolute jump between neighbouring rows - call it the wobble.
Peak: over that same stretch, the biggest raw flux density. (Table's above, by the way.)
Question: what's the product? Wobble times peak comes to 0.11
